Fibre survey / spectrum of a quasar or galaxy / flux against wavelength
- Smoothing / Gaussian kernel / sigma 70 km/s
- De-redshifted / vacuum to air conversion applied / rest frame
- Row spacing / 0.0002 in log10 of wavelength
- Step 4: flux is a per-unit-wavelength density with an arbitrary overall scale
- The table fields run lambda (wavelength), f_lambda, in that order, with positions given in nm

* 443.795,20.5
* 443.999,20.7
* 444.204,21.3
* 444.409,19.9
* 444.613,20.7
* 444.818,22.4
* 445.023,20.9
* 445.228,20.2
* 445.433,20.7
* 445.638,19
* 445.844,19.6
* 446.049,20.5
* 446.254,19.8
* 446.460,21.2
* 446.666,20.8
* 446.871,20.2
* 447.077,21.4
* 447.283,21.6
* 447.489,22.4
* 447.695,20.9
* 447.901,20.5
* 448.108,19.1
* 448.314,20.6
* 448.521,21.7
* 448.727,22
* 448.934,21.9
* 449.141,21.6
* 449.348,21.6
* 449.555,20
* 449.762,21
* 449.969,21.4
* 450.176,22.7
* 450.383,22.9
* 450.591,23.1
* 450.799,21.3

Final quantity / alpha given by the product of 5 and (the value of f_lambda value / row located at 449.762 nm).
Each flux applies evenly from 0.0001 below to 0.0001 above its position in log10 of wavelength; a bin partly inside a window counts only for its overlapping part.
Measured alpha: 105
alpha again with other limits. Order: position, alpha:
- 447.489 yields 112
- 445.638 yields 95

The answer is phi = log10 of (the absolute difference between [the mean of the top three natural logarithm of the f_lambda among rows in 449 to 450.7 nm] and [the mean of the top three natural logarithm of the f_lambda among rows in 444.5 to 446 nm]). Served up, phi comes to -1.15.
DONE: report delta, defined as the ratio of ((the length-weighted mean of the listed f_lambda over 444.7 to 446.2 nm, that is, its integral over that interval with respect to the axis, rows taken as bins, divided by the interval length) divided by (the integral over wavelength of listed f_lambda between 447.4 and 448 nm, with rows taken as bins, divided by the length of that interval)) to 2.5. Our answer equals 0.385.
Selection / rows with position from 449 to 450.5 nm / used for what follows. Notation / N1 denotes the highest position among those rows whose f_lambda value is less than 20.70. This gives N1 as 449.555 nm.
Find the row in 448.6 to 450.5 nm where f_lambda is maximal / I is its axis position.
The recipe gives 450.383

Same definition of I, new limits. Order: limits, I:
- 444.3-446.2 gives 444.818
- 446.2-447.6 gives 447.489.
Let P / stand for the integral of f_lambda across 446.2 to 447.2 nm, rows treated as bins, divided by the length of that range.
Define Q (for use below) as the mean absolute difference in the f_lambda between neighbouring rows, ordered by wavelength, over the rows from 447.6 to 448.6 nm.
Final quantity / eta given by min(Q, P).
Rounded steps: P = 20.7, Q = 1.10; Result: 1.10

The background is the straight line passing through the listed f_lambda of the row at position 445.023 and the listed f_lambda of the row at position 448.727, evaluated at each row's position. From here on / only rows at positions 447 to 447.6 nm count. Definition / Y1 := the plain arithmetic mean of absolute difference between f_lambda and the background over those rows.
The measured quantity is 0.30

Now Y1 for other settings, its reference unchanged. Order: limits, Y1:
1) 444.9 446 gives 0.94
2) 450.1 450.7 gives 0.41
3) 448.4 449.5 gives 0.30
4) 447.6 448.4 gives 1.51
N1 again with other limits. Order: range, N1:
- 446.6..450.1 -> 449.555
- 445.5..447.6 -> 446.871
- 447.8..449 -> 448.314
